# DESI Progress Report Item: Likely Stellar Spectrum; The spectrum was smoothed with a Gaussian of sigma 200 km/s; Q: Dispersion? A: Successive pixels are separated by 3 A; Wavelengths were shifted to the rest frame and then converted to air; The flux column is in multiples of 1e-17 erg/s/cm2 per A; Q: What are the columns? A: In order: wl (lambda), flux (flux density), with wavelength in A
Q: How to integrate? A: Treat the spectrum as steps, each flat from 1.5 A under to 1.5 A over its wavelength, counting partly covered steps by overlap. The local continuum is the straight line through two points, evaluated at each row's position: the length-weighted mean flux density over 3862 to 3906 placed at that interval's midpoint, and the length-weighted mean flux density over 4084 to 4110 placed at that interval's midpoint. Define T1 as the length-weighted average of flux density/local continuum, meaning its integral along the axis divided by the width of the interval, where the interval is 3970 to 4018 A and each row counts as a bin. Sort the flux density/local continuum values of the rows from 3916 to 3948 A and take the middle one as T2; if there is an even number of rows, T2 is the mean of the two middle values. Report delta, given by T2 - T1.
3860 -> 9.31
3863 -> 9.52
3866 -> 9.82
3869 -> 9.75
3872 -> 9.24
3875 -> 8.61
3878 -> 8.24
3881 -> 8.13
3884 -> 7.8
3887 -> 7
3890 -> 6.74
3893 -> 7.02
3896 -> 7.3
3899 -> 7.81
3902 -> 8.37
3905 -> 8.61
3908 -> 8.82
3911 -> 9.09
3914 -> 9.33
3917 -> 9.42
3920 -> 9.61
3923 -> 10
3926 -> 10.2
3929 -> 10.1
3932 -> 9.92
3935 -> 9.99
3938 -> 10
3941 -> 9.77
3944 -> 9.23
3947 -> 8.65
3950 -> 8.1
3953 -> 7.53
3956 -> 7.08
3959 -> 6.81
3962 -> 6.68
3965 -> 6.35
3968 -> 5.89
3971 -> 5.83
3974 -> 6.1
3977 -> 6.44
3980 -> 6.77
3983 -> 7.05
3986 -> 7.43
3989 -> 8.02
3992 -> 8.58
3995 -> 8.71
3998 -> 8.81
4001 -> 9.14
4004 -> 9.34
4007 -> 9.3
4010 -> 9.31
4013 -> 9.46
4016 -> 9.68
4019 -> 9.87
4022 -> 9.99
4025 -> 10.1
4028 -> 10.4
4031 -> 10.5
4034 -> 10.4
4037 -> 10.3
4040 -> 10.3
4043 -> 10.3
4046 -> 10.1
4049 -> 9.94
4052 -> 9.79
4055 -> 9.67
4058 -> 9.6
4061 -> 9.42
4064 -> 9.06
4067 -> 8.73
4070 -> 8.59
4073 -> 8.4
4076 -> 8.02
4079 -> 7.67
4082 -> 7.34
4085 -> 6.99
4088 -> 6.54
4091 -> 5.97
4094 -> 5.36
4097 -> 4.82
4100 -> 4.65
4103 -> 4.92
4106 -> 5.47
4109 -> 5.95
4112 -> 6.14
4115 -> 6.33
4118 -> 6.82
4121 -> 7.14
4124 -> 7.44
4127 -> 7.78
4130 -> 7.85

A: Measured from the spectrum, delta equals 0.1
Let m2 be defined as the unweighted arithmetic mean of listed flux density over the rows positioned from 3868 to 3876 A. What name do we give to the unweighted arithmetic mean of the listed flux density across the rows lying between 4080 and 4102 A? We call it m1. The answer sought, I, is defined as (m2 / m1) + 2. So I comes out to 3.5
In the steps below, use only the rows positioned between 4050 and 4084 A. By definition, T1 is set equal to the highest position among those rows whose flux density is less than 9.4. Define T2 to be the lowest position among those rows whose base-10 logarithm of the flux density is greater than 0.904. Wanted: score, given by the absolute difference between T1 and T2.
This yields 30 A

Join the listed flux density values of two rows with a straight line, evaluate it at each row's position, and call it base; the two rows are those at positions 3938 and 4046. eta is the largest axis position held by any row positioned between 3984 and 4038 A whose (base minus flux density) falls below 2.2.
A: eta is 4037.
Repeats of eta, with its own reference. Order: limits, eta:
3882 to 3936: 3935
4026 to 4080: 4076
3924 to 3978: 3950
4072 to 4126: 4076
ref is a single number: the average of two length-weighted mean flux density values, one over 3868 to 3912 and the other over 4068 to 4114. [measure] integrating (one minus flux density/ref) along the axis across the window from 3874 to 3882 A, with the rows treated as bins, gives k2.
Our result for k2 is -1.1 A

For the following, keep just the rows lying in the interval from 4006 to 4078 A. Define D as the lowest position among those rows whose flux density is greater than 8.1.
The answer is 4007 A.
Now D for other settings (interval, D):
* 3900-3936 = 3902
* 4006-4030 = 4007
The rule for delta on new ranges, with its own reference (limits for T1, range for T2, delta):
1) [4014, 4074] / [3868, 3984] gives -0.5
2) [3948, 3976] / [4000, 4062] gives 0.7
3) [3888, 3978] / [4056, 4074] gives 0.4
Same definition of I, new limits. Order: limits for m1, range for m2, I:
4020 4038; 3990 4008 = 2.9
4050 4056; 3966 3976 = 2.6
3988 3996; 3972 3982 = 2.8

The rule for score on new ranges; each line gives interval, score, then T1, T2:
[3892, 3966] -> 63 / 3965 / 3902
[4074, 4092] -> 15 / 4091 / 4076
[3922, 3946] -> 21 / 3944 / 3923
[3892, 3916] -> 12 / 3914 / 3902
